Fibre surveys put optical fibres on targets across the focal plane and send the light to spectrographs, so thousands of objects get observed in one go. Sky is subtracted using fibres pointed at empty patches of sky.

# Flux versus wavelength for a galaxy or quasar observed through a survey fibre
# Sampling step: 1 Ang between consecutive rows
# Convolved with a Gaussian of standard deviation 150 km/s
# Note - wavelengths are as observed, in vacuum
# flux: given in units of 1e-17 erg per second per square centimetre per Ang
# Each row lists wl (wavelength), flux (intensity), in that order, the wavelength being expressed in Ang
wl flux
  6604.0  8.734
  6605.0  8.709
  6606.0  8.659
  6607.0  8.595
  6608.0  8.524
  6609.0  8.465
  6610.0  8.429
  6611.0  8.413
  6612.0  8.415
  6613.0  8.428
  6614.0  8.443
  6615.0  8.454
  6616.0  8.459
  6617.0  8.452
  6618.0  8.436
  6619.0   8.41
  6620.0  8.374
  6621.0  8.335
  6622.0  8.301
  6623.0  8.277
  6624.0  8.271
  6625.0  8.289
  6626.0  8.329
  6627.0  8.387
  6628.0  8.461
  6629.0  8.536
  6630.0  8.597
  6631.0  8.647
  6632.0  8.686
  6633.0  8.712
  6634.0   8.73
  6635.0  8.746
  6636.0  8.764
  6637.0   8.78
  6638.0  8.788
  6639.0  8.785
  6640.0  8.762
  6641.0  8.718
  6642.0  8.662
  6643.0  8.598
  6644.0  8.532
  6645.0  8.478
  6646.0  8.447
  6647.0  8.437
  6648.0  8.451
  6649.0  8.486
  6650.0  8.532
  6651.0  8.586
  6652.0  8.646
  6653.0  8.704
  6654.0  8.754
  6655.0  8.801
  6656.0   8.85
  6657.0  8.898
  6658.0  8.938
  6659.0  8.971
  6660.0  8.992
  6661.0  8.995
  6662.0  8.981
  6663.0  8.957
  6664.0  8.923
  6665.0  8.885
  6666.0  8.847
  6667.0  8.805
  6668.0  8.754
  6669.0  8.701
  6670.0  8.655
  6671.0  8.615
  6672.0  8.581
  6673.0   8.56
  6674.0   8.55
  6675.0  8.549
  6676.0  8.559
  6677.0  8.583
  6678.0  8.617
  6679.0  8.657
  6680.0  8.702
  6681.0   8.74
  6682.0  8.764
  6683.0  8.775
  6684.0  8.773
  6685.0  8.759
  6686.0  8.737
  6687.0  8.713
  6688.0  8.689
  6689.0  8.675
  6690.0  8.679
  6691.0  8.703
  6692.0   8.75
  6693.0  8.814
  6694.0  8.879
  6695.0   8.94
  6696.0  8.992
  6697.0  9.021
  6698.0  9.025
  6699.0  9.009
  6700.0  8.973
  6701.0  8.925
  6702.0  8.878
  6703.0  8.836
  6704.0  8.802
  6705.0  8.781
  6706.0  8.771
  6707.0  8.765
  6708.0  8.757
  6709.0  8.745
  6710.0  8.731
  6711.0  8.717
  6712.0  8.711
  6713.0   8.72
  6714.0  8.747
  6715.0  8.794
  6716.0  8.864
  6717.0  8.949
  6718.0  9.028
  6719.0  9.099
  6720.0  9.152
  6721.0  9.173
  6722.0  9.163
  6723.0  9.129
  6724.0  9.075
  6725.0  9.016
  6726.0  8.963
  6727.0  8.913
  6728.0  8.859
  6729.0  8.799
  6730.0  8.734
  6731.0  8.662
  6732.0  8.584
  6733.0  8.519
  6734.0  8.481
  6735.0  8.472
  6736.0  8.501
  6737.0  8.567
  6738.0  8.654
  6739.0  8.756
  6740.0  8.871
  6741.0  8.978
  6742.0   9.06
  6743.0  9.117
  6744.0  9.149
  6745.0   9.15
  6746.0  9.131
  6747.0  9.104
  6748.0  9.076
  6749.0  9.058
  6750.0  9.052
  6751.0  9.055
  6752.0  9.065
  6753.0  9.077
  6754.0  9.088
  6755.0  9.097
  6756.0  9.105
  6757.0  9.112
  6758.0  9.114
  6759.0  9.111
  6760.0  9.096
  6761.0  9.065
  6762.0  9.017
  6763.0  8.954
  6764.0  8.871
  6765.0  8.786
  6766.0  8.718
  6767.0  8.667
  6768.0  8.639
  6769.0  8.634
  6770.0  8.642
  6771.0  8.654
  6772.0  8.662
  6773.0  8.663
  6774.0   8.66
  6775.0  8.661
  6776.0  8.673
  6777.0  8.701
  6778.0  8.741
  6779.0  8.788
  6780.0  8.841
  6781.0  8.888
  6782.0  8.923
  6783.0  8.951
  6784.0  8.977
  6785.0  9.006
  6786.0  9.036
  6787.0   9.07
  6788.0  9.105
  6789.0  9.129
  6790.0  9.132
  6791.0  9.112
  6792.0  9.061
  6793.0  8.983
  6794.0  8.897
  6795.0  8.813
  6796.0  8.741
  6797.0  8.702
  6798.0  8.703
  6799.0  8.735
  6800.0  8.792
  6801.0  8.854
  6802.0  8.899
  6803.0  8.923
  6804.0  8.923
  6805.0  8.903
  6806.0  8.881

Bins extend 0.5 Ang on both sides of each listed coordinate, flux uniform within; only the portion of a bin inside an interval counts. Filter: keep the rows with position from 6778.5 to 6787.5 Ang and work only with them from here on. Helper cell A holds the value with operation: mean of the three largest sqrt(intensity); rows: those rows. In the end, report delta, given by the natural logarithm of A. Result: 1.101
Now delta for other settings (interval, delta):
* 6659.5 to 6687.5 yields 1.098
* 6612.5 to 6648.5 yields 1.086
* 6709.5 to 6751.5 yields 1.108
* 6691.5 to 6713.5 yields 1.100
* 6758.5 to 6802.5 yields 1.105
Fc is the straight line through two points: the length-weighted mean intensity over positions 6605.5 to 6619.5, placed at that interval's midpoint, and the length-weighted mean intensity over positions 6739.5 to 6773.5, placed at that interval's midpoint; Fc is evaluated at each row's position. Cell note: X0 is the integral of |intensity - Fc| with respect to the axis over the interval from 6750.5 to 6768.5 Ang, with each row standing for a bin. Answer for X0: 2.8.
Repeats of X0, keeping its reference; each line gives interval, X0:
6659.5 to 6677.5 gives 3.1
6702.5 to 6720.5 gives 1.6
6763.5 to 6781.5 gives 5.4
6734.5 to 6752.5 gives 3.4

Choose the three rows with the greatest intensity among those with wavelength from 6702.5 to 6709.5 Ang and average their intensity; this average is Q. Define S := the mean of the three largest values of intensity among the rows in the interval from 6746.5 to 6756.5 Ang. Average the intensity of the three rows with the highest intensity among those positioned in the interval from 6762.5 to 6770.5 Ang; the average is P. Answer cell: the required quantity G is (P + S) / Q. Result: 2.04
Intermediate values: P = 8.87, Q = 8.81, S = 9.10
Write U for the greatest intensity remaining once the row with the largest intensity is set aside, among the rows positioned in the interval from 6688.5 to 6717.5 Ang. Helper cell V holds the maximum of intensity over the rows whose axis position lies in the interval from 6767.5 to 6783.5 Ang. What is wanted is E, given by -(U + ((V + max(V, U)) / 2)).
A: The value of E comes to -18.0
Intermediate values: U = 9.021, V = 8.951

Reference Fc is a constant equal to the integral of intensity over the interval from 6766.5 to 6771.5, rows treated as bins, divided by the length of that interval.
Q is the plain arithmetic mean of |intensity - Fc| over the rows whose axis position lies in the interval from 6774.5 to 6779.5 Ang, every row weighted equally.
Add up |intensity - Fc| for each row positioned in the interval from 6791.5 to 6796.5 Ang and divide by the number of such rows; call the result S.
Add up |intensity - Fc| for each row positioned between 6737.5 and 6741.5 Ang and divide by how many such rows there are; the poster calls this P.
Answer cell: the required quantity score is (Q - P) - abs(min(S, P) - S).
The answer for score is -0.19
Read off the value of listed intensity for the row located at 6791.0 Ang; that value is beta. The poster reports 9.112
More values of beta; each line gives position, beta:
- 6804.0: 8.923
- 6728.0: 8.859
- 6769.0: 8.634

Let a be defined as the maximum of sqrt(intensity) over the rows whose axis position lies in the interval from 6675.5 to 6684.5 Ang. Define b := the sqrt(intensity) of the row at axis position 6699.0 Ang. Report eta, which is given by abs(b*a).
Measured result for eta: 8.9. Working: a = 2.962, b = 3.00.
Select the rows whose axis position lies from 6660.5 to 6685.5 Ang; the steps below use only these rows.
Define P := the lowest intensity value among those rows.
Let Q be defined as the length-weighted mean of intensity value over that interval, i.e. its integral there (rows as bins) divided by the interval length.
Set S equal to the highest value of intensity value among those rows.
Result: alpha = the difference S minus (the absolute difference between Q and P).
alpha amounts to 8.81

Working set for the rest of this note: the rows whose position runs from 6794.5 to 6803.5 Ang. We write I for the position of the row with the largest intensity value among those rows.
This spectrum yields 6803.0 Ang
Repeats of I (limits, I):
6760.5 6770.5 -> 6761.0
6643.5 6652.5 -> 6652.0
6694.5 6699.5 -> 6698.0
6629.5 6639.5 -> 6638.0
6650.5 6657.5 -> 6657.0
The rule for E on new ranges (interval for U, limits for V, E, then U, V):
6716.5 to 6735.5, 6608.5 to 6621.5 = -18.0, 9.163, 8.465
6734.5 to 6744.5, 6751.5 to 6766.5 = -18.2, 9.117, 9.114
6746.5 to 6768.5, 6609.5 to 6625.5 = -17.9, 9.112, 8.459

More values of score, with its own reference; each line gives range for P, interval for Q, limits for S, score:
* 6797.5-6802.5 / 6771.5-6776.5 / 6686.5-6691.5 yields -0.13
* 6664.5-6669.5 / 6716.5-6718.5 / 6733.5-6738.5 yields 0.19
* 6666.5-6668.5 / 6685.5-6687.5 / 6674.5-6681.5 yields -0.05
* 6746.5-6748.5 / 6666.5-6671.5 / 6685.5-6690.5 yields -0.37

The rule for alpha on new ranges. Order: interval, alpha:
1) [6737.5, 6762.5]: 8.76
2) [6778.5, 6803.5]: 8.91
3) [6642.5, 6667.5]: 8.69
